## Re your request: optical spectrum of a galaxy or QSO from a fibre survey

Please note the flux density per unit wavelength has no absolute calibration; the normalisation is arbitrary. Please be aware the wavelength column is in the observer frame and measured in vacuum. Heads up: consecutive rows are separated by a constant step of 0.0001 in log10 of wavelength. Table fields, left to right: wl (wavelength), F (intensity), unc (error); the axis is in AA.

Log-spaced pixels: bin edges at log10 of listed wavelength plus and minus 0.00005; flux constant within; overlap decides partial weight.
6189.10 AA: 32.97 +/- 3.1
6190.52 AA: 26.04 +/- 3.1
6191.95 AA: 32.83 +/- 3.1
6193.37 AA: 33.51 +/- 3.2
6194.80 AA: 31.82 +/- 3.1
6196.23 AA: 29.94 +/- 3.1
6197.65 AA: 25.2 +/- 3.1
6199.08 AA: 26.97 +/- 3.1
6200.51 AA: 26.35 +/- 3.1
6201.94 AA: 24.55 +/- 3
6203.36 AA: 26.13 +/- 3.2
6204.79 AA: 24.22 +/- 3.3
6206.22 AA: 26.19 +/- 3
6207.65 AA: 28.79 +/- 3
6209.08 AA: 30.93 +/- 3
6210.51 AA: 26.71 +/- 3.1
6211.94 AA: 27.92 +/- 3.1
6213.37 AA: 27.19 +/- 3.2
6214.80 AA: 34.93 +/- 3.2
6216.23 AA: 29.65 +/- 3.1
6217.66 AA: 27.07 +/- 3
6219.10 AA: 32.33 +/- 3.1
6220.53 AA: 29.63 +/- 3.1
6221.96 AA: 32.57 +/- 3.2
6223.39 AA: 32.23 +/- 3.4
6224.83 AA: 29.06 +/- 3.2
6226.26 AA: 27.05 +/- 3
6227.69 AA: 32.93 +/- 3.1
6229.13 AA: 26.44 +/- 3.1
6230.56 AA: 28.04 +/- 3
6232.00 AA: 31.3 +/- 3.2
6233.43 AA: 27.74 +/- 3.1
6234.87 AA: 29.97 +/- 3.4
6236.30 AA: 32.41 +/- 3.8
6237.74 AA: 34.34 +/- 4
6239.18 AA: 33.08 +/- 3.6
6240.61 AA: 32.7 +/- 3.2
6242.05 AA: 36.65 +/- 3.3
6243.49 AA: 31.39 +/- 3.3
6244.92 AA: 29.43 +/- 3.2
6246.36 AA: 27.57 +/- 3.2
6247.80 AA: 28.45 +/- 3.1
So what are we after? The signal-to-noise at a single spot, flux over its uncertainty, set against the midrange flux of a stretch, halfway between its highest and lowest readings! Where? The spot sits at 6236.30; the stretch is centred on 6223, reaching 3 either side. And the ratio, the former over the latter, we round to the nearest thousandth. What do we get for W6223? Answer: 0.277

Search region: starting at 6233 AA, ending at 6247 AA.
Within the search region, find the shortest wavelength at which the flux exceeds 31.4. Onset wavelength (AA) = 6236.30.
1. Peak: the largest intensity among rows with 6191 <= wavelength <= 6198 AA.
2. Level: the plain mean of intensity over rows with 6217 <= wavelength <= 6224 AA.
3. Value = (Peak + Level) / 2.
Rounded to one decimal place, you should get 32.1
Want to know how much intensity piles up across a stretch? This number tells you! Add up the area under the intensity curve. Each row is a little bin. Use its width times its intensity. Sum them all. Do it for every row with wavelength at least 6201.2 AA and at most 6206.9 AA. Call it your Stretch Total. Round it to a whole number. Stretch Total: 144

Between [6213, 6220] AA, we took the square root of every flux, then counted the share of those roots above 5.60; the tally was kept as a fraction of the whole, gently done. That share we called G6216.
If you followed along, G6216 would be 0.40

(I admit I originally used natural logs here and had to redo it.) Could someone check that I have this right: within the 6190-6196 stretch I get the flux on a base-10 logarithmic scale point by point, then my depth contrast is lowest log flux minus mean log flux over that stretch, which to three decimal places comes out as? -0.074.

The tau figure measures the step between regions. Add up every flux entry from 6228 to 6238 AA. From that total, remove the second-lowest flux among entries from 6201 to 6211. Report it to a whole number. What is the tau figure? 186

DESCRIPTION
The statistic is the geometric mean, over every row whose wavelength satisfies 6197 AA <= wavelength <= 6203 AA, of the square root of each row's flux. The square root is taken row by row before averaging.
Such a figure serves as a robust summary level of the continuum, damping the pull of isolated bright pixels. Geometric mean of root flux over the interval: 5.1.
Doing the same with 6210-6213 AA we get 5.2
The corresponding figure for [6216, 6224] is 5.5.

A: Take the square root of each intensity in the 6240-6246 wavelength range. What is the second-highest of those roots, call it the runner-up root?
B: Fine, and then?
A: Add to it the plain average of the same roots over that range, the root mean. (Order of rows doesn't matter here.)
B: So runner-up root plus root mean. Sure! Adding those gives 11.4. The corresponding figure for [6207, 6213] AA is 10.7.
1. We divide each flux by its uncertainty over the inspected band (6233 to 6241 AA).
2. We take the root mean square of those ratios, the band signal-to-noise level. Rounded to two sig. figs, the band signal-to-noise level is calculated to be 9.1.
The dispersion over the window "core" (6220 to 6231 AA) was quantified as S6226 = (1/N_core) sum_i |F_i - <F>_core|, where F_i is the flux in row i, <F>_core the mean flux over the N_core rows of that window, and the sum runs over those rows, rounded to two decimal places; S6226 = 2.12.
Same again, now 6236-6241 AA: 0.60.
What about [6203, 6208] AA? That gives 1.23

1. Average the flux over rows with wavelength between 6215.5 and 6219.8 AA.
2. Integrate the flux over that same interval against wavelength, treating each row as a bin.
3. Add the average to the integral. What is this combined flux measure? 157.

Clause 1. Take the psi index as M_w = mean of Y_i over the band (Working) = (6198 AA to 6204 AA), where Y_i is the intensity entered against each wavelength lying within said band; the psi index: 26.0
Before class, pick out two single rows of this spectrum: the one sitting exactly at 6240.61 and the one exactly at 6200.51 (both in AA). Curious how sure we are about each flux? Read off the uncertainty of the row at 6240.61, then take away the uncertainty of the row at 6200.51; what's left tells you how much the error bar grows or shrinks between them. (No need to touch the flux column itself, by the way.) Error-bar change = 0.10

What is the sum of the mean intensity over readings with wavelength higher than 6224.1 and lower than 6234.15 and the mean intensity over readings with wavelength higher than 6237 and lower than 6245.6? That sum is 61.9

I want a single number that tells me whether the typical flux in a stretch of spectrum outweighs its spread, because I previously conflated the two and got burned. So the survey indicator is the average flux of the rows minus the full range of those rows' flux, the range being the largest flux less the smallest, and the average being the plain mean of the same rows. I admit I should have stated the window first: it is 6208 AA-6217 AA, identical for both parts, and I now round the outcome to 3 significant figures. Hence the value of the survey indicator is 21.3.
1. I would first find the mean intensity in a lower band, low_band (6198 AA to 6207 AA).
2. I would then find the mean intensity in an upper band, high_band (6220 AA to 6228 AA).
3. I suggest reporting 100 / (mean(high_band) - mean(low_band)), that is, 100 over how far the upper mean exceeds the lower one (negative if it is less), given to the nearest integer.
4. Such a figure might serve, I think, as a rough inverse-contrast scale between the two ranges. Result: 21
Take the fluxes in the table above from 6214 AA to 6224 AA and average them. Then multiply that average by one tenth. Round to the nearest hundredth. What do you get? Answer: 3.12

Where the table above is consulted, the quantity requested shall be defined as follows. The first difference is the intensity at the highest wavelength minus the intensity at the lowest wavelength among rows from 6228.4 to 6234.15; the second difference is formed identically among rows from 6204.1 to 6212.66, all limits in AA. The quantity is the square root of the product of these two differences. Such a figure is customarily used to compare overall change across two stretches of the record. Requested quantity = 2.2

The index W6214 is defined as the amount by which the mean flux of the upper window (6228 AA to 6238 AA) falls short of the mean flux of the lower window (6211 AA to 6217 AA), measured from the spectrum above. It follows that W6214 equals -0.1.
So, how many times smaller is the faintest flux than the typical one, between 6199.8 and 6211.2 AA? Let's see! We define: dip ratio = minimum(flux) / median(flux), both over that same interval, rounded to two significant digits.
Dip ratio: 0.92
